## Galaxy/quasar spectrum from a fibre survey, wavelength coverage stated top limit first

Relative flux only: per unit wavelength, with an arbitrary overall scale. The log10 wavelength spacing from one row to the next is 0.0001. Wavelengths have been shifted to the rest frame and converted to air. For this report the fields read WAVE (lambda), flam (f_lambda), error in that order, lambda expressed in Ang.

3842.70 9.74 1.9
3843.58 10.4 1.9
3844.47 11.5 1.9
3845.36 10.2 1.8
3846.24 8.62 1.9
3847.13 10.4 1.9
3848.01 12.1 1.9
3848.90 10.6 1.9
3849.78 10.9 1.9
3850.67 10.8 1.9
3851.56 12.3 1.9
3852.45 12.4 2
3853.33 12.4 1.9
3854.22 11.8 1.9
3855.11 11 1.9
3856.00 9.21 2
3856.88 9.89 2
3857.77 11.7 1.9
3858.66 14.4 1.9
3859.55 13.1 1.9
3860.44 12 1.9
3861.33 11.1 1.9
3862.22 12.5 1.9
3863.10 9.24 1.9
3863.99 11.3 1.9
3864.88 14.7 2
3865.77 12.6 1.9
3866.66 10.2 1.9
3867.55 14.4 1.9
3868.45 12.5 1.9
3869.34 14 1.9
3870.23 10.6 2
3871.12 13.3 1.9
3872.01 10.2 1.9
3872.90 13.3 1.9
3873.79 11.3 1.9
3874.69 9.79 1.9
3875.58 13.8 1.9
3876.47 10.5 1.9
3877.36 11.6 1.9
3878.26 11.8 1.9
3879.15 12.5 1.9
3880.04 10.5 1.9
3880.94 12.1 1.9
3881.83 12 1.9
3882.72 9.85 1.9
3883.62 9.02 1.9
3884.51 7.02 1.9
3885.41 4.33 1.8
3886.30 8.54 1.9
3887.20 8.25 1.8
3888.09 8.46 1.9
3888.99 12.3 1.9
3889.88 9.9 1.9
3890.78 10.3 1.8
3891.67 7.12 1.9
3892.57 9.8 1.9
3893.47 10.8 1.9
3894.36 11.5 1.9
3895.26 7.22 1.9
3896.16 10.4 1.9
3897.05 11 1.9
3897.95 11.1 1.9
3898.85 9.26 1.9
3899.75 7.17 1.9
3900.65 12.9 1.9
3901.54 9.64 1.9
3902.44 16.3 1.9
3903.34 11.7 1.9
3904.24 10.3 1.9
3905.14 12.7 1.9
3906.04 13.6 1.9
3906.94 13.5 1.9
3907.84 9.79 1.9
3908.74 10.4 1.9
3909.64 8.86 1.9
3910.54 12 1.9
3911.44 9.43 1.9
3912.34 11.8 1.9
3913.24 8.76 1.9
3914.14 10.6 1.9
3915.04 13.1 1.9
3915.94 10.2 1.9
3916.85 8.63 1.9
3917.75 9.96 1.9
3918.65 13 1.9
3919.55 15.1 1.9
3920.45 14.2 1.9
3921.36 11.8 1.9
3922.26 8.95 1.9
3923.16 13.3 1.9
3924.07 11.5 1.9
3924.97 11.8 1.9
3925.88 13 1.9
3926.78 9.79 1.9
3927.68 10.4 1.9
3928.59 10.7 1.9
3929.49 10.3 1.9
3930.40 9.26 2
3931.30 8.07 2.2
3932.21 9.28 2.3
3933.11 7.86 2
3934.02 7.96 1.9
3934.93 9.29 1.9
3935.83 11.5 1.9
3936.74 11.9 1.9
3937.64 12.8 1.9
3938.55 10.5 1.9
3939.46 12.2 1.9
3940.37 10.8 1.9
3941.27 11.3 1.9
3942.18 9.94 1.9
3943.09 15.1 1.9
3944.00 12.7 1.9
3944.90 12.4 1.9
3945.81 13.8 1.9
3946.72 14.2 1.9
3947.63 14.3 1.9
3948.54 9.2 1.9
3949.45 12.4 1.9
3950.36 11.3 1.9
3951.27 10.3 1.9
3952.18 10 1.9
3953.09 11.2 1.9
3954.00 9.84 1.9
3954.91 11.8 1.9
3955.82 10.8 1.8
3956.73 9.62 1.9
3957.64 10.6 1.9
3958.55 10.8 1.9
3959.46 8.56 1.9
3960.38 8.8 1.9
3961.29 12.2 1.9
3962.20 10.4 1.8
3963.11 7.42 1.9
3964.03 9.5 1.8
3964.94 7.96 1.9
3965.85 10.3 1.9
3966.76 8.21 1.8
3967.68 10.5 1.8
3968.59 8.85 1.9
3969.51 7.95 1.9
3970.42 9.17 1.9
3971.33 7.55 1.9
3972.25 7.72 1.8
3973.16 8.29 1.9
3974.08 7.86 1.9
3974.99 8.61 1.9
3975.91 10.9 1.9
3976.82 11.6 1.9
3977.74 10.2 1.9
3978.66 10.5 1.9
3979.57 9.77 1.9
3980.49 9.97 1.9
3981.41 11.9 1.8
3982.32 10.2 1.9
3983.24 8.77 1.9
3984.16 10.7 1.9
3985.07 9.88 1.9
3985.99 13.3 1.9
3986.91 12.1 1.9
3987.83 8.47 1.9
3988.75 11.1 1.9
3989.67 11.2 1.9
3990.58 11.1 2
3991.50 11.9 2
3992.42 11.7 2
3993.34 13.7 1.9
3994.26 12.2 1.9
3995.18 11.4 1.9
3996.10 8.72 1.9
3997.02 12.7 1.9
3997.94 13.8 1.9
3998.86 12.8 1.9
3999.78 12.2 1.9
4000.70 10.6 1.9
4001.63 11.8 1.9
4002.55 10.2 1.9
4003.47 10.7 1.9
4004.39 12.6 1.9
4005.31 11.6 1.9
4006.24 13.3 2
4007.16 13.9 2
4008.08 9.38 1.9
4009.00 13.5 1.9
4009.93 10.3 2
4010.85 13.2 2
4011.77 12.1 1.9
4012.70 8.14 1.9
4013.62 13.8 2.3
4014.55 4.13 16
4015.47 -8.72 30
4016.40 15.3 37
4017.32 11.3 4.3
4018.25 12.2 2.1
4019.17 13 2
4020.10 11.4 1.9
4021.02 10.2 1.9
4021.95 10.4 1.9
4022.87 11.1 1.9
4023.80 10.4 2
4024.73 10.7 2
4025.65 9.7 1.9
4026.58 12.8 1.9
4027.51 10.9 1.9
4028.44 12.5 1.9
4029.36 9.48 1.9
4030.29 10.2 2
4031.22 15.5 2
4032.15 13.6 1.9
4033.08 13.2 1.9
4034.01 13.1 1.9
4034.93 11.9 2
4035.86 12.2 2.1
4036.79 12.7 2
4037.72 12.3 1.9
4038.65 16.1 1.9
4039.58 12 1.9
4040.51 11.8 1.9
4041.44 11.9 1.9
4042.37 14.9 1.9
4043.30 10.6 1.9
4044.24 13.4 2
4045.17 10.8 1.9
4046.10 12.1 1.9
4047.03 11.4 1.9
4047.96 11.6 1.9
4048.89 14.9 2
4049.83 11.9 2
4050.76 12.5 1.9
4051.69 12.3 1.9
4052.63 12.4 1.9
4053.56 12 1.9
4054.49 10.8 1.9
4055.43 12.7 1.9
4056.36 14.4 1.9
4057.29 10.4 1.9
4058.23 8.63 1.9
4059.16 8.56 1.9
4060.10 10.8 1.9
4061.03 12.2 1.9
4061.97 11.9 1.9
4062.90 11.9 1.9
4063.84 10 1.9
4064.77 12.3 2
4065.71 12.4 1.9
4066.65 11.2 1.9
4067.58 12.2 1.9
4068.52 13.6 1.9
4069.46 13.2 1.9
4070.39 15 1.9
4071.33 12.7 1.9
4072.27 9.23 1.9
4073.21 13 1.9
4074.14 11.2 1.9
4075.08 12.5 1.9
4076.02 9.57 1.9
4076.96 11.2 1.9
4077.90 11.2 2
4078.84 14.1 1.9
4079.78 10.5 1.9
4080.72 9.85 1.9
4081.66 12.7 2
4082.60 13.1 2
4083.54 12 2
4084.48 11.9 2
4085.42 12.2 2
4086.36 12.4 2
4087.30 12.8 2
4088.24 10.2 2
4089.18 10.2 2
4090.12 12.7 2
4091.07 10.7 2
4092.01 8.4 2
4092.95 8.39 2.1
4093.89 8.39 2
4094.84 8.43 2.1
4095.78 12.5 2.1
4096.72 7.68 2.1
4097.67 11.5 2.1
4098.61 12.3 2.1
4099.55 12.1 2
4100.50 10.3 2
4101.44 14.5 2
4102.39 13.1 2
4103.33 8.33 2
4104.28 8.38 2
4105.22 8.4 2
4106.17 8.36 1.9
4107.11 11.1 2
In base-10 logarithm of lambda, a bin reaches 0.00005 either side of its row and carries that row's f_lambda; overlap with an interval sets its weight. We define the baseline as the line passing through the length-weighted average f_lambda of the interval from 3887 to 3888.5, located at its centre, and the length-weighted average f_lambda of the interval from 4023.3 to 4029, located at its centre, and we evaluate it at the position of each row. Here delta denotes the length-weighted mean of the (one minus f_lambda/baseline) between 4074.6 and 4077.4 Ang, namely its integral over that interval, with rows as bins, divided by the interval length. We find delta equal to 0.08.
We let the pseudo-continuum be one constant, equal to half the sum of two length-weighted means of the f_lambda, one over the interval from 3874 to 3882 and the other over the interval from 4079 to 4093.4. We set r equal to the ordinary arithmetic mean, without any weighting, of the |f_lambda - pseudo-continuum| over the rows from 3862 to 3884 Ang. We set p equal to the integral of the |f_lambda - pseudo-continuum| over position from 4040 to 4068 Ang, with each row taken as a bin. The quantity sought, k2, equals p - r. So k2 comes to 31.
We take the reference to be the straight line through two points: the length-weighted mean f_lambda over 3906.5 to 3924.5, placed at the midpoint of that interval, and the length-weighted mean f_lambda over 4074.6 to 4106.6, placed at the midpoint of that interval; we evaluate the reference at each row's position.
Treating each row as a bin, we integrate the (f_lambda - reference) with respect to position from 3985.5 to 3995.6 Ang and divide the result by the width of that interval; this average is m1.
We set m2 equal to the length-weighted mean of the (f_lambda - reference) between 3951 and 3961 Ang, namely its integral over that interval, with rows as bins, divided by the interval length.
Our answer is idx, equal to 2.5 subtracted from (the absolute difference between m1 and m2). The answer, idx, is -1.0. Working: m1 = 0.5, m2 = -0.9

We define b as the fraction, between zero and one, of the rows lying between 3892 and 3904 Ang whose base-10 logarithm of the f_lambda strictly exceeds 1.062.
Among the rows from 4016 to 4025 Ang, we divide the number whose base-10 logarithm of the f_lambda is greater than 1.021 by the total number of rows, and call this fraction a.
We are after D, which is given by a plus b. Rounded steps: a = 0.70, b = 0.23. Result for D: 0.9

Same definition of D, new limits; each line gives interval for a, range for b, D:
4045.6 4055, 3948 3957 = 1.2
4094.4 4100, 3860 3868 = 1.2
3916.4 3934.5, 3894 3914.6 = 0.8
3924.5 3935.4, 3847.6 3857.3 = 0.7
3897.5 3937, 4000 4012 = 1.1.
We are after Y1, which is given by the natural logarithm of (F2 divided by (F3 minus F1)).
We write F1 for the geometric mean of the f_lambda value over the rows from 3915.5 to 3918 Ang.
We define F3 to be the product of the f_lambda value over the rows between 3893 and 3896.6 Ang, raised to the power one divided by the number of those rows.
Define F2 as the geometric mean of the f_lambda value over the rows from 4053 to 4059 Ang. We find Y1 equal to 3.8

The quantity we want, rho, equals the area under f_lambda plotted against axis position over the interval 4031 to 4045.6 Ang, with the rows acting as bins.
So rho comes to 187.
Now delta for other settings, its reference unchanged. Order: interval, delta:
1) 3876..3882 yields -0.41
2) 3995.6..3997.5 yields -0.02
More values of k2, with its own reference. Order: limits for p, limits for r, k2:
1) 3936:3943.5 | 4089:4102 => 7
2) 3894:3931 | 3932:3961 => 60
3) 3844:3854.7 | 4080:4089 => 9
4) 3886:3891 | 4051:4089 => 9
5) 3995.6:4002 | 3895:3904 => 7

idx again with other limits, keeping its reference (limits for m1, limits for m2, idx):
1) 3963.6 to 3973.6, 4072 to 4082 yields 0.4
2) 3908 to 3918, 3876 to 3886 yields -2.2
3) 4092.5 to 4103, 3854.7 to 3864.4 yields -2.4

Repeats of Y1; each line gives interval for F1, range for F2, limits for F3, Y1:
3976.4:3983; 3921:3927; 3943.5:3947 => 1.4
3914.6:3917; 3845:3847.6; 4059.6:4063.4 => 2.1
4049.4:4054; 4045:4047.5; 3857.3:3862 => 4.1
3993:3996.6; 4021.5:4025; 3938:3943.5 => 4.1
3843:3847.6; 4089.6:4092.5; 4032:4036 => 1.4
